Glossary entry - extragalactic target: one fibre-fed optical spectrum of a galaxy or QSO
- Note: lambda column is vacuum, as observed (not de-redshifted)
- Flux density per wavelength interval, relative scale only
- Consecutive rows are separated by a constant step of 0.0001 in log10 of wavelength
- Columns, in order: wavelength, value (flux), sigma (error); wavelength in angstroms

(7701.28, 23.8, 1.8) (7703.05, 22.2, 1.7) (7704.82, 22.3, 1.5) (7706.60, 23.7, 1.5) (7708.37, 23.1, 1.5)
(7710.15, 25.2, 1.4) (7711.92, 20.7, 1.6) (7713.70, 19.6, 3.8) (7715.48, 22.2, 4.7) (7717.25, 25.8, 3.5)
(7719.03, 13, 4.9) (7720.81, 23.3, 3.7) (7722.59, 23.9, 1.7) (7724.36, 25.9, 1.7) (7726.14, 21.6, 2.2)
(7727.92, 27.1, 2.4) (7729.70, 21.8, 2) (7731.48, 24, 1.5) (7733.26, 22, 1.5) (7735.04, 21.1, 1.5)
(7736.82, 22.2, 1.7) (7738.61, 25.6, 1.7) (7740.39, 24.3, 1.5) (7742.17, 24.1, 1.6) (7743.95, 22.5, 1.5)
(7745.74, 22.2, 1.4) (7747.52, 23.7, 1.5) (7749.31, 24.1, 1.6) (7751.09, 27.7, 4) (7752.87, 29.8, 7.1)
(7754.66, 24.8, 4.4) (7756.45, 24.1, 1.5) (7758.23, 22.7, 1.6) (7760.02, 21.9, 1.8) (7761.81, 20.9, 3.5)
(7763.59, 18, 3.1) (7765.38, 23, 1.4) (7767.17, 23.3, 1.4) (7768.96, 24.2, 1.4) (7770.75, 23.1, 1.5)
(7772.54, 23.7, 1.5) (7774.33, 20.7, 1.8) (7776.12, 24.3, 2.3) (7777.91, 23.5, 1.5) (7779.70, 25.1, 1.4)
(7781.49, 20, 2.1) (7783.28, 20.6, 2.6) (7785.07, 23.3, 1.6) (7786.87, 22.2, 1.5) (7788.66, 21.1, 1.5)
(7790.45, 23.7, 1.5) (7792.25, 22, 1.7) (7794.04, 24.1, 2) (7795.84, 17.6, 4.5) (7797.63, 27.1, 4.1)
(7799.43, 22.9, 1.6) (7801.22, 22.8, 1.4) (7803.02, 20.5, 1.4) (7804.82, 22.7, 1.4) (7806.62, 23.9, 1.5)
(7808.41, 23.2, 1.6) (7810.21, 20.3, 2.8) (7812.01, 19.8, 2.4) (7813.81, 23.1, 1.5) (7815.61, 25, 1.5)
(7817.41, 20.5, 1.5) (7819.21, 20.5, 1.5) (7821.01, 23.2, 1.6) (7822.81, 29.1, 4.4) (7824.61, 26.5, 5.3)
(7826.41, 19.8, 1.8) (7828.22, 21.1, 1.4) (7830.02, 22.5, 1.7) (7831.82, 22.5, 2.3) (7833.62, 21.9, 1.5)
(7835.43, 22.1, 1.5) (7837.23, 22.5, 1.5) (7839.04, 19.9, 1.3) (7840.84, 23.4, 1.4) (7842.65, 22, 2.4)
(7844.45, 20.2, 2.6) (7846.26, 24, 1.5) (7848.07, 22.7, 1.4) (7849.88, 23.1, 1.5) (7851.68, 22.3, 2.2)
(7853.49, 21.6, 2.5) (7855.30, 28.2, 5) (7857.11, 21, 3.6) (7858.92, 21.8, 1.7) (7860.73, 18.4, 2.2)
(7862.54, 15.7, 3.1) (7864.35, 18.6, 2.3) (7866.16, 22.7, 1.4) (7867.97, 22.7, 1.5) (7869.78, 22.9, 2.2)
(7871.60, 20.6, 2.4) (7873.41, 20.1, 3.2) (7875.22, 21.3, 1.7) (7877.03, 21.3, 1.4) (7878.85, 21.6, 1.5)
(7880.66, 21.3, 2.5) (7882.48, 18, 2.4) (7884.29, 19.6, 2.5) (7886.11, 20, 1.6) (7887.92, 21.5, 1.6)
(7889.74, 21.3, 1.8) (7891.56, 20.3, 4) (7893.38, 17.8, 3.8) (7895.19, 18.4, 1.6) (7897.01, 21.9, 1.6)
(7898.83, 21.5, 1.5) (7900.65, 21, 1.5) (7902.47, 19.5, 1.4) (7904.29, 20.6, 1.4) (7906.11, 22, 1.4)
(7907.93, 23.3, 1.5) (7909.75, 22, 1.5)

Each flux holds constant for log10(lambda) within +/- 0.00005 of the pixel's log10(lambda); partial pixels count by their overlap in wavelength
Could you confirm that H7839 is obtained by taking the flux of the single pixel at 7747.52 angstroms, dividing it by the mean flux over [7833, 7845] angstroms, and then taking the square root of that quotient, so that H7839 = 1.04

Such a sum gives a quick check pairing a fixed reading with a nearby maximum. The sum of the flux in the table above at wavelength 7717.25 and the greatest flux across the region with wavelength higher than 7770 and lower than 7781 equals 51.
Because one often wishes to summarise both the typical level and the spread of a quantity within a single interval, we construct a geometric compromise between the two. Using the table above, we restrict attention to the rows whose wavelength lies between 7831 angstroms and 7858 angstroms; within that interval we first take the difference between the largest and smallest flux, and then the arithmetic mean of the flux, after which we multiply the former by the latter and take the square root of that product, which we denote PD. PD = 13.7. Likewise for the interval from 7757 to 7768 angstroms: 10.7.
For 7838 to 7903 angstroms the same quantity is 16.2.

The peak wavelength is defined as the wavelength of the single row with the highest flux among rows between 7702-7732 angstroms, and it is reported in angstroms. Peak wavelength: 7727.92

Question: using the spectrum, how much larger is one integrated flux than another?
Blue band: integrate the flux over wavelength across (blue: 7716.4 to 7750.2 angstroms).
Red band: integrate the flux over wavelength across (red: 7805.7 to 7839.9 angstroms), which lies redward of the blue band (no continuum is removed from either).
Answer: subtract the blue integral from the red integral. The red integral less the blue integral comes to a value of -10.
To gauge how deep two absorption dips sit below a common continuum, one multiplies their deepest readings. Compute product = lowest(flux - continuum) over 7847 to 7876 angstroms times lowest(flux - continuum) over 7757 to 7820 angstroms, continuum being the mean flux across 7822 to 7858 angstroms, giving 37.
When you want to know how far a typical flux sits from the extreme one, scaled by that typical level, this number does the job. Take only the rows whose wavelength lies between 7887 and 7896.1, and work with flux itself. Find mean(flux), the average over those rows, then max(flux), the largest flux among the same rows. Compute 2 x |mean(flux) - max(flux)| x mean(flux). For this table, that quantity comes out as 65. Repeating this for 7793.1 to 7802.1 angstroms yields 192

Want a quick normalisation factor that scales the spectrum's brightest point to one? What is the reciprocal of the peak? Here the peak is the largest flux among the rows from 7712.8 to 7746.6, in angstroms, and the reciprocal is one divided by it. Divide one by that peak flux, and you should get 0.037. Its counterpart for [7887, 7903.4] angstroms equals 0.046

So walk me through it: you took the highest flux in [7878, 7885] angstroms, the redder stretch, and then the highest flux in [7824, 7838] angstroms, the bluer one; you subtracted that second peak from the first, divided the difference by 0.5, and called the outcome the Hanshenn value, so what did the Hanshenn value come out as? -10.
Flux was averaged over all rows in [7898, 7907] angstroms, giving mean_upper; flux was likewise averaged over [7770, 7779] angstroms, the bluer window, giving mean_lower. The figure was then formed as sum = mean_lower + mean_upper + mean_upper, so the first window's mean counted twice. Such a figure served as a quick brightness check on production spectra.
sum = 64.9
